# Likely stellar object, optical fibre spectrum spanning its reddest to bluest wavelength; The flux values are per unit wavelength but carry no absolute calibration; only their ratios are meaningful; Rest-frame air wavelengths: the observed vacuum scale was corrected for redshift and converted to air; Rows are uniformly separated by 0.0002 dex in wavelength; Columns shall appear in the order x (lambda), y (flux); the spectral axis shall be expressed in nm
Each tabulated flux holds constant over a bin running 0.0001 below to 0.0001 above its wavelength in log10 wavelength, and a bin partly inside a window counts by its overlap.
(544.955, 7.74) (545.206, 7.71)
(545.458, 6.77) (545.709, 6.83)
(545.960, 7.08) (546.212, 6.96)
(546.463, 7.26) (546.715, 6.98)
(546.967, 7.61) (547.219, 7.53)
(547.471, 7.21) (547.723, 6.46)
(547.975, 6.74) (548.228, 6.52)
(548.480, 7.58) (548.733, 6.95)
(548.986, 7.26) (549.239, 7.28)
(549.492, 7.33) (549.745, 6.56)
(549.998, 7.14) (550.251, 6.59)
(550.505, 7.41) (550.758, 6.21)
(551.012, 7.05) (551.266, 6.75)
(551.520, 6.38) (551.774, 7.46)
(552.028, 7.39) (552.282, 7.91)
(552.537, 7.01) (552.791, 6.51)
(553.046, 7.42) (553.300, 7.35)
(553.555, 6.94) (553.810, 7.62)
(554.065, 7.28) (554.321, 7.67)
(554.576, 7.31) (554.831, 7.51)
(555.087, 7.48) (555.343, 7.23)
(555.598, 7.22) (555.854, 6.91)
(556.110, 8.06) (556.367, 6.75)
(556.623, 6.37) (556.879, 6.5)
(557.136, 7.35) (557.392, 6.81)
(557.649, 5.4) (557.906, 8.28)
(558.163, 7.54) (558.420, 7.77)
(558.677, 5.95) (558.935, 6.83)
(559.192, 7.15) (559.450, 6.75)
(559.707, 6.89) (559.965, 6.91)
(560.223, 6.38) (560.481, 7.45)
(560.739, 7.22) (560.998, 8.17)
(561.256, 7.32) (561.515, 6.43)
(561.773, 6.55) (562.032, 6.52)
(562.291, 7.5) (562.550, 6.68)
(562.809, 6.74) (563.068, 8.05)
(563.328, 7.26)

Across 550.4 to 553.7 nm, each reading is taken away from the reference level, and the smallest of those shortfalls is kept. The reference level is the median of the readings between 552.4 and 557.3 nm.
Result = -0.63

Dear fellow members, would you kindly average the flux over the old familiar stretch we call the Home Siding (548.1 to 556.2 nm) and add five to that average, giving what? 12.2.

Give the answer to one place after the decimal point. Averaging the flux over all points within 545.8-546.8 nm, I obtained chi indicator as 7.1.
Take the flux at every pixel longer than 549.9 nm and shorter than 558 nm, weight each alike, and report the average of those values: 7.10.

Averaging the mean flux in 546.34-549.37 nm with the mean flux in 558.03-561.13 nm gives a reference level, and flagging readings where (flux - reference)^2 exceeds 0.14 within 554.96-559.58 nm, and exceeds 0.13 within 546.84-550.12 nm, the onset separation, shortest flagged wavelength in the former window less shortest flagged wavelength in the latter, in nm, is 8.12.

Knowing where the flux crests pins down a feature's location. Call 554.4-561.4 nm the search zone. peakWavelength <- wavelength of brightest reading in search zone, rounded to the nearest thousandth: 557.906 nm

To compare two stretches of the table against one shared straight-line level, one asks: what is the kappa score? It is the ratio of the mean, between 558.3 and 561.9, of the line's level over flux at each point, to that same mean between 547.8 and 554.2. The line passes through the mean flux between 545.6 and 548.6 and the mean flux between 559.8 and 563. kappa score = 1.01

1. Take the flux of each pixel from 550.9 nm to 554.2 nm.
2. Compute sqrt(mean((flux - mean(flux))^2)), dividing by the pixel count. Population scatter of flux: 0.42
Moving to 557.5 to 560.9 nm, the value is 0.73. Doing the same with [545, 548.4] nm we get 0.38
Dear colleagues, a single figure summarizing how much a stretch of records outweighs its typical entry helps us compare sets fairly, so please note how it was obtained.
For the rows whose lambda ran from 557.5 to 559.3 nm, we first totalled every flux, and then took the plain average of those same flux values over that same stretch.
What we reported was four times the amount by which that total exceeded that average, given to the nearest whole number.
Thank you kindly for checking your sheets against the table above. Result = 168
